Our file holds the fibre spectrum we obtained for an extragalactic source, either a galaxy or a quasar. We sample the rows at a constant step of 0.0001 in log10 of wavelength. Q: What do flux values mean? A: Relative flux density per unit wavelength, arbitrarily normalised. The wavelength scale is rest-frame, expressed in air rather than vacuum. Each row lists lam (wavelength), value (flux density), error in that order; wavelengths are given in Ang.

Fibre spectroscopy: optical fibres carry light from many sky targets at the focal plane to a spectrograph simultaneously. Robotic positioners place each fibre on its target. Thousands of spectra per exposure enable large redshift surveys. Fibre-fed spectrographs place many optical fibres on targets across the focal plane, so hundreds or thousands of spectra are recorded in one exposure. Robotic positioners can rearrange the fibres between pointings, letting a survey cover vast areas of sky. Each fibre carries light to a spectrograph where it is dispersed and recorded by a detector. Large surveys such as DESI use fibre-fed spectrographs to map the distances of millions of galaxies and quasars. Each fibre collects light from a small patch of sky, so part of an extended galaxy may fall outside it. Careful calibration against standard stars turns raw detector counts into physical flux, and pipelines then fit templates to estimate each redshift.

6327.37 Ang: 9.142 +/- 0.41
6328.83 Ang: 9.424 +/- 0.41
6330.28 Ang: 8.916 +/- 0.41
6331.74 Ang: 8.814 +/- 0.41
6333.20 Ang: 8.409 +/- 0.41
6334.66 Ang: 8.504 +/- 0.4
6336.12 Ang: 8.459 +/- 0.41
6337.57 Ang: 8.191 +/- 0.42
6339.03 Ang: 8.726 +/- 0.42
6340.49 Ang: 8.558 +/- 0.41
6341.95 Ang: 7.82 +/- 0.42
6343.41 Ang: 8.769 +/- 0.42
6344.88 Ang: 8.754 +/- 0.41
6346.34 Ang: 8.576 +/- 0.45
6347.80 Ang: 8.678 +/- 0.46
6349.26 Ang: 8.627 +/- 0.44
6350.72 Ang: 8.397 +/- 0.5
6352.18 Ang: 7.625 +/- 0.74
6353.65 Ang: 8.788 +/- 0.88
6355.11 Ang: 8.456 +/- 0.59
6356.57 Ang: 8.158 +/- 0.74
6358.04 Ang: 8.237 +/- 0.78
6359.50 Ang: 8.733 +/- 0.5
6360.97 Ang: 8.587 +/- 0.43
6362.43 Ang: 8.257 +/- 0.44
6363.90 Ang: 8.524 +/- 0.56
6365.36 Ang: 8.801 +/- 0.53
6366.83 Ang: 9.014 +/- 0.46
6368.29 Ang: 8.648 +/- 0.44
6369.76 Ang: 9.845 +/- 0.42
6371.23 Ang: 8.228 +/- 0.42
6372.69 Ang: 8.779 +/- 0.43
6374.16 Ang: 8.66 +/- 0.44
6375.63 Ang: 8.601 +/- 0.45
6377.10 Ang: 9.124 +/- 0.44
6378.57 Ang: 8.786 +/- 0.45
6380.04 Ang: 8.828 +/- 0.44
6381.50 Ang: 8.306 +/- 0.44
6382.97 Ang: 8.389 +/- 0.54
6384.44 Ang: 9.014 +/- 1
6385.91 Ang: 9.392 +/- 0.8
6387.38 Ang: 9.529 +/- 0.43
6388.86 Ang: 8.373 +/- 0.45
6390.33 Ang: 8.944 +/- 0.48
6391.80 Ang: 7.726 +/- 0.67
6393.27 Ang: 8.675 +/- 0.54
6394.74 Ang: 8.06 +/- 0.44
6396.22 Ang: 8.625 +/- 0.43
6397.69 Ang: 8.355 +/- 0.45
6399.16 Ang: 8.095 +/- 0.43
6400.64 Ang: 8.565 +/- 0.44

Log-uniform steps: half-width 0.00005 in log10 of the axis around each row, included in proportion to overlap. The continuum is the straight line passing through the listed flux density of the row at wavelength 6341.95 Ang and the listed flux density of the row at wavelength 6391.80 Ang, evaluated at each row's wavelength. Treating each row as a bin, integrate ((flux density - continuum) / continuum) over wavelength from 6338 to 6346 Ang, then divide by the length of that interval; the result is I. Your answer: 0.09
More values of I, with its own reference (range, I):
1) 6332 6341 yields 0.08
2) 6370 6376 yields 0.12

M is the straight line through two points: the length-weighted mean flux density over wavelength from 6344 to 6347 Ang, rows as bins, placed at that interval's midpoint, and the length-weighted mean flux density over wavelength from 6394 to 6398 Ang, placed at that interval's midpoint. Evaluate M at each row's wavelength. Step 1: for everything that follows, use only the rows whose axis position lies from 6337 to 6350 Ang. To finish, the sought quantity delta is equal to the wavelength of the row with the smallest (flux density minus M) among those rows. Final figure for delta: 6341.95 Ang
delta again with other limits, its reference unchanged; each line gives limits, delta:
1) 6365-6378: 6371.23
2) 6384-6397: 6391.80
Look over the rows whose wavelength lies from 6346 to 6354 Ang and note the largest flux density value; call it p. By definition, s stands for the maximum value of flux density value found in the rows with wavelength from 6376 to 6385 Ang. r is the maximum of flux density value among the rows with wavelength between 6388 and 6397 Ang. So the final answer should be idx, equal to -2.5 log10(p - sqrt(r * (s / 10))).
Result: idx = -1.93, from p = 8.788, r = 8.944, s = 9.124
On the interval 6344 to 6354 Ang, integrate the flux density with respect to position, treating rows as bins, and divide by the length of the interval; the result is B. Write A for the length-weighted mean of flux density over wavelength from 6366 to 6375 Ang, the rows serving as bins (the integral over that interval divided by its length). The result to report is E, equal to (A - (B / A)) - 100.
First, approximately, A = 8.86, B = 8.48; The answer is -92.1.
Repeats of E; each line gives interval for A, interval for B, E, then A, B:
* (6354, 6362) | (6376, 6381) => -92.6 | 8.45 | 8.87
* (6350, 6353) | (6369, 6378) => -93.1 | 8.02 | 8.86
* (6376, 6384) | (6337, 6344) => -92.3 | 8.70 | 8.41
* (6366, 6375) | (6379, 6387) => -92.1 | 8.86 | 8.83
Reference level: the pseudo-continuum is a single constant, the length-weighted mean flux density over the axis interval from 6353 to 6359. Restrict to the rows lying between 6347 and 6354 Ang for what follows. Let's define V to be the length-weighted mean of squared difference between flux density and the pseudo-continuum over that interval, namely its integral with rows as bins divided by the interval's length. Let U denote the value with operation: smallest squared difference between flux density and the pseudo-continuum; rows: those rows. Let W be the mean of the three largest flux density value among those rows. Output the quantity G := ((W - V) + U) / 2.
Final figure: 4.26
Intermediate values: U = 0.001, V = 0.18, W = 8.7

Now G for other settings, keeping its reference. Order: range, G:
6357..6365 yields 4.29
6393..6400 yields 4.24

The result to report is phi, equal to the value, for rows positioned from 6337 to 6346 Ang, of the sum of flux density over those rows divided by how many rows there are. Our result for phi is 8.47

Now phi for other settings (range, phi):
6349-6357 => 8.34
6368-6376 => 8.79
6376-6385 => 8.74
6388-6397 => 8.40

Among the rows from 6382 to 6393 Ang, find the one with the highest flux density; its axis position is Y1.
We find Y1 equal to 6387.38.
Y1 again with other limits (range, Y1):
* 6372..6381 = 6377.10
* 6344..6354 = 6353.65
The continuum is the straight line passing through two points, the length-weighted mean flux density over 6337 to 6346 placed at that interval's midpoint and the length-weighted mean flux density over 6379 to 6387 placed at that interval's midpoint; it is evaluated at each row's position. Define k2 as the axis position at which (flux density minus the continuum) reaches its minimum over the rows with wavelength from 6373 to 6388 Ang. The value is 6381.50 Ang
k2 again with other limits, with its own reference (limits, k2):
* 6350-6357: 6352.18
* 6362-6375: 6371.23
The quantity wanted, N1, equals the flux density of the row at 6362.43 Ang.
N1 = 8.257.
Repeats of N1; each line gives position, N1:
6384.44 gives 9.014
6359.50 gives 8.733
